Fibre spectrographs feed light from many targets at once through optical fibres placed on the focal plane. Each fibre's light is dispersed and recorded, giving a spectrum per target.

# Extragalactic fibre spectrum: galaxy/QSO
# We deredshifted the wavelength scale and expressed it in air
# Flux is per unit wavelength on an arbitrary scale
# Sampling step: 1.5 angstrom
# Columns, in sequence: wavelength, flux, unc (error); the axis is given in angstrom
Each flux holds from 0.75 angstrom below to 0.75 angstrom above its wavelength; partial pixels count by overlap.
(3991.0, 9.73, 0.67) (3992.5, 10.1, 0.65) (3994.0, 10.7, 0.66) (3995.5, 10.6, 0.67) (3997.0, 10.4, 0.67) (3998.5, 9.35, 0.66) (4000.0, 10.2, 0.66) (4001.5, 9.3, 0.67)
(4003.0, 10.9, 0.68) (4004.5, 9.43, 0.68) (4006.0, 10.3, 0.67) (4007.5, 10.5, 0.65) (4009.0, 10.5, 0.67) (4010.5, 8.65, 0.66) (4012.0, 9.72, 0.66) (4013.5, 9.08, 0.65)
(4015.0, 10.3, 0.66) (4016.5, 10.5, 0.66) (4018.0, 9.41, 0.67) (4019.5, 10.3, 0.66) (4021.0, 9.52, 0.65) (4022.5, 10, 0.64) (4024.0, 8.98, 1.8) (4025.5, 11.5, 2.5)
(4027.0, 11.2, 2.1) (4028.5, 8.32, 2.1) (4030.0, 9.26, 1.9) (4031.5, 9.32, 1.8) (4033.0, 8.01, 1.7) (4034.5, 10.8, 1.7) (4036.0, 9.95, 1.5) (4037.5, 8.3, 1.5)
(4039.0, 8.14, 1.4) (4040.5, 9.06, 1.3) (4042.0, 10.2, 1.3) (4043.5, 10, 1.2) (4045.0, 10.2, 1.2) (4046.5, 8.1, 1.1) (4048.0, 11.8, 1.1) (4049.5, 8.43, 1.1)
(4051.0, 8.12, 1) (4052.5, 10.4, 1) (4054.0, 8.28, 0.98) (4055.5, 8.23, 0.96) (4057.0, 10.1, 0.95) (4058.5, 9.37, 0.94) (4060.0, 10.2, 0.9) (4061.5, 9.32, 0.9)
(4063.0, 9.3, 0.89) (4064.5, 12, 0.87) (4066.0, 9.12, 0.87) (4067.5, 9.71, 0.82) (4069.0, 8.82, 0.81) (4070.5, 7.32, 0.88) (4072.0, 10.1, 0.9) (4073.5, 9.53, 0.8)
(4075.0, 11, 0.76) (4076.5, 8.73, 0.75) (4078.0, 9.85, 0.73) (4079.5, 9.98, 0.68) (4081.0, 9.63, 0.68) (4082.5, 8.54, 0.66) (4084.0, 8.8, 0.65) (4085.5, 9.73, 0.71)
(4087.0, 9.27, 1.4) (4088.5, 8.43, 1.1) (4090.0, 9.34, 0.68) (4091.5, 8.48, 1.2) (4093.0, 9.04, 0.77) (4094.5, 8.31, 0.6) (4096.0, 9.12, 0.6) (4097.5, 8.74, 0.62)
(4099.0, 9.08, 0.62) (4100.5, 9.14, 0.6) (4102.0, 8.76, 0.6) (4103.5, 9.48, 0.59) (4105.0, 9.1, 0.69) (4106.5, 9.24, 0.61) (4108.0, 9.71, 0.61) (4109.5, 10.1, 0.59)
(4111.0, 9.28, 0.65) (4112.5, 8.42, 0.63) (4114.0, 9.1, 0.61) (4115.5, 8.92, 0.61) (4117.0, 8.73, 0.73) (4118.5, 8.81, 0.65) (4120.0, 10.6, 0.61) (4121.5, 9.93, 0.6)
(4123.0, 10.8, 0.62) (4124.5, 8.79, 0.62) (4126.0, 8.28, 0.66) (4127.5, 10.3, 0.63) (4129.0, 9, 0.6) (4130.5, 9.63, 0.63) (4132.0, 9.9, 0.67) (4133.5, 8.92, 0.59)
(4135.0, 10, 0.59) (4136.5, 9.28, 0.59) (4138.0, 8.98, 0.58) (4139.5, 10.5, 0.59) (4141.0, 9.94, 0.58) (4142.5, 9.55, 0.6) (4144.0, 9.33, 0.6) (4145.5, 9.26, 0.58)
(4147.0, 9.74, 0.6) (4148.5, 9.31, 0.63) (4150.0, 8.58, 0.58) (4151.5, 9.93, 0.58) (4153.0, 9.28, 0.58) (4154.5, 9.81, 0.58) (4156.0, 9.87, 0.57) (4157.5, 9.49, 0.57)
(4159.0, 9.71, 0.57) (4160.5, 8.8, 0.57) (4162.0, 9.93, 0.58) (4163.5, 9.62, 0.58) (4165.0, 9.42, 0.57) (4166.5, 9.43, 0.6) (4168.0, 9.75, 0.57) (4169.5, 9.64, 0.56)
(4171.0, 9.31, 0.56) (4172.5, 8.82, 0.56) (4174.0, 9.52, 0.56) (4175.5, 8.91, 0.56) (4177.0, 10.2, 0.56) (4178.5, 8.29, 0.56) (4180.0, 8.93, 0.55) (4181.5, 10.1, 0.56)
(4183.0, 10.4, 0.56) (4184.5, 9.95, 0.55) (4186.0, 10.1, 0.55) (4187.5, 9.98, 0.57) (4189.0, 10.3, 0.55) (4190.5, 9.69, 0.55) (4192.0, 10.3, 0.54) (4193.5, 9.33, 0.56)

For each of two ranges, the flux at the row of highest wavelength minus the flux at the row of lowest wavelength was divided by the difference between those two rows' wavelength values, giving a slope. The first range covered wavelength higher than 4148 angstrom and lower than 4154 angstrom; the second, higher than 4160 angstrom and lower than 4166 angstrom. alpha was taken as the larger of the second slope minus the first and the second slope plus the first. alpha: 0.1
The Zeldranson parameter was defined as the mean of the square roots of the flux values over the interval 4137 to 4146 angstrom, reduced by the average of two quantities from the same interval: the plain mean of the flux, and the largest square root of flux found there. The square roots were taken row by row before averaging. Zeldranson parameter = -3.32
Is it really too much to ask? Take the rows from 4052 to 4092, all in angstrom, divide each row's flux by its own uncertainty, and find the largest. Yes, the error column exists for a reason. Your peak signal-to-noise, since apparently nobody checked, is 14.7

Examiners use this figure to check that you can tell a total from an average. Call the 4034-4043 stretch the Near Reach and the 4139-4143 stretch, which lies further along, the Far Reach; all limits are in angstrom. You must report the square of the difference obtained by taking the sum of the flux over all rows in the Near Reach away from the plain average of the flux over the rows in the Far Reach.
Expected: 2158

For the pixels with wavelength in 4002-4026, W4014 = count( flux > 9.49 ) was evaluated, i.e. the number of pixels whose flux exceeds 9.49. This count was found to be 11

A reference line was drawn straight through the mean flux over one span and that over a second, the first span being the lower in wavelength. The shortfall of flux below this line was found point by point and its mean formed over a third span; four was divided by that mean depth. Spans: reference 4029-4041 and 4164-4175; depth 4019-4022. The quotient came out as -5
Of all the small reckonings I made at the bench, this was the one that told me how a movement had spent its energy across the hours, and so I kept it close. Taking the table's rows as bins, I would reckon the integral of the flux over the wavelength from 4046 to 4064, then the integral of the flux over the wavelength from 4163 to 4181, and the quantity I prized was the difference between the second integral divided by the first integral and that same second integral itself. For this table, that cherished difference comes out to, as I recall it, -167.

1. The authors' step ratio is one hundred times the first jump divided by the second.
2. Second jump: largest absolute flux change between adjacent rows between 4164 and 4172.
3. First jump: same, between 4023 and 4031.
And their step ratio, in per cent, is 873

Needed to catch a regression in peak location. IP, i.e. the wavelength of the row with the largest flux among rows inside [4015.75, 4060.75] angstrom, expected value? 4048.0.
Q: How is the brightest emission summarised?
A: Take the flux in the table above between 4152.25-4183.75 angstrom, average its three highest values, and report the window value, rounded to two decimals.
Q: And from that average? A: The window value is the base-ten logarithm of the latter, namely 1.01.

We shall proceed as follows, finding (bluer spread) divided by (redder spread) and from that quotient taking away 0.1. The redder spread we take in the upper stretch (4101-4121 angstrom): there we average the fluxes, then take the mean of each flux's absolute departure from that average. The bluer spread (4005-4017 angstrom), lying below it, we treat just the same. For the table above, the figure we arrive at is 1.2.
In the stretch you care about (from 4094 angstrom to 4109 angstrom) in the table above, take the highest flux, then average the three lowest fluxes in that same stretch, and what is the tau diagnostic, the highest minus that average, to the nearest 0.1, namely 1.1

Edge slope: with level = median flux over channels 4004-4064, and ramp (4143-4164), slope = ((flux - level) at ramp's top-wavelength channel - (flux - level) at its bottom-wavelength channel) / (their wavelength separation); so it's 0.015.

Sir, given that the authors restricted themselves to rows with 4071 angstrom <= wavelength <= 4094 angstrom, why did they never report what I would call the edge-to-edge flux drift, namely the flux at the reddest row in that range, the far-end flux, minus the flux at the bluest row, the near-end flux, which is -1.1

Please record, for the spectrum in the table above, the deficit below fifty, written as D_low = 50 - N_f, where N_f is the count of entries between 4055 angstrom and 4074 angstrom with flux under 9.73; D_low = 41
